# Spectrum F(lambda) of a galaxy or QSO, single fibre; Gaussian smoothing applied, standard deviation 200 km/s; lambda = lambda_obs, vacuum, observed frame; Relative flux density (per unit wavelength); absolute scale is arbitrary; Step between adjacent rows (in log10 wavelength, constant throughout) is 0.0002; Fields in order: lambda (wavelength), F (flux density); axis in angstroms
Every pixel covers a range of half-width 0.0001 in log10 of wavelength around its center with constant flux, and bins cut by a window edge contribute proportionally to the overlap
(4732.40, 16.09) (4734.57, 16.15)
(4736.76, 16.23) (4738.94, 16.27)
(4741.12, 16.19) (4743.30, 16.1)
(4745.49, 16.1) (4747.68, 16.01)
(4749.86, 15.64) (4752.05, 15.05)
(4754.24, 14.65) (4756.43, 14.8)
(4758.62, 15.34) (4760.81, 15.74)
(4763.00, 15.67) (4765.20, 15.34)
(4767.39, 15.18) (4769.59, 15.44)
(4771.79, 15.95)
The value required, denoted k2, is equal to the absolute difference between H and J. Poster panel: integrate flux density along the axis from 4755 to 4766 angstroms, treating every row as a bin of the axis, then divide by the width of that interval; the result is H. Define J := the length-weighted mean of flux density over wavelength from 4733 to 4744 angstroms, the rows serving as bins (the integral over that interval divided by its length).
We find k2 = 0.8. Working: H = 15.4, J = 16.2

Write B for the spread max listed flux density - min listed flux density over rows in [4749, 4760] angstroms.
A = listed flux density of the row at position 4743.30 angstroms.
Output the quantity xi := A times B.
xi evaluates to 15.9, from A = 16.1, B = 1.0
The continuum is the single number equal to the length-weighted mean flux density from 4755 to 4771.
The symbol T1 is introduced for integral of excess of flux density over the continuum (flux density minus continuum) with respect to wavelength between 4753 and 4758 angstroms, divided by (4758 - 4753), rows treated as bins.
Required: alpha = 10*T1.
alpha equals -6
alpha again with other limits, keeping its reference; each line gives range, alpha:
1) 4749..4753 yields 0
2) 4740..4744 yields 8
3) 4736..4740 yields 9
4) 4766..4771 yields 0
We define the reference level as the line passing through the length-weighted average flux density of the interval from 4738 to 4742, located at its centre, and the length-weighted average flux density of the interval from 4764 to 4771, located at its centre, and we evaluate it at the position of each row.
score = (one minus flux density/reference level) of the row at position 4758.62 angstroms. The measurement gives 0.02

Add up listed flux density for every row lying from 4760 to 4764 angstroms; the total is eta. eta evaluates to 31.4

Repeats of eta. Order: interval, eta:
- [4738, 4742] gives 32.5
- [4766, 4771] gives 30.6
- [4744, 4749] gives 32.1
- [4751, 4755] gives 29.7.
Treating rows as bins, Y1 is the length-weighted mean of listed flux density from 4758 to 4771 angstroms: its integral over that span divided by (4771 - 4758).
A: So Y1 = 15.5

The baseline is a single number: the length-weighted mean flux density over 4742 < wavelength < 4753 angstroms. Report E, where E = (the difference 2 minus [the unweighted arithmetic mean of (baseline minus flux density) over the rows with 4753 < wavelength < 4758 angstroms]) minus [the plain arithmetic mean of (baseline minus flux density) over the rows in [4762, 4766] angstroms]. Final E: 0.64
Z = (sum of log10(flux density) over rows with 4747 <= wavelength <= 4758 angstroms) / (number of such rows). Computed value 1.18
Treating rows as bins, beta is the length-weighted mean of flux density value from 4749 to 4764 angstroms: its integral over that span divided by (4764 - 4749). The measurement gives 15.3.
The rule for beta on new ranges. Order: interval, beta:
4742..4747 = 16.1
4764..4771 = 15.3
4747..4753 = 15.6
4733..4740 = 16.2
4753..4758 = 14.8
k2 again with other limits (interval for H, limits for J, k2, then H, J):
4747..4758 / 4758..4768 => 0.3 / 15.2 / 15.5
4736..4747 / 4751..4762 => 1.0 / 16.2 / 15.1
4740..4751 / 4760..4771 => 0.5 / 16.0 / 15.5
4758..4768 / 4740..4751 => 0.5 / 15.5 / 16.0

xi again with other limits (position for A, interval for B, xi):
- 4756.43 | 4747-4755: 20.1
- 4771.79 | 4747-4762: 21.7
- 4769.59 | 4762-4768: 7.6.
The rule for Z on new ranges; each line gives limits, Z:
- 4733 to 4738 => 1.21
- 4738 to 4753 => 1.20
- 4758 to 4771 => 1.19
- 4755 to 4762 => 1.18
